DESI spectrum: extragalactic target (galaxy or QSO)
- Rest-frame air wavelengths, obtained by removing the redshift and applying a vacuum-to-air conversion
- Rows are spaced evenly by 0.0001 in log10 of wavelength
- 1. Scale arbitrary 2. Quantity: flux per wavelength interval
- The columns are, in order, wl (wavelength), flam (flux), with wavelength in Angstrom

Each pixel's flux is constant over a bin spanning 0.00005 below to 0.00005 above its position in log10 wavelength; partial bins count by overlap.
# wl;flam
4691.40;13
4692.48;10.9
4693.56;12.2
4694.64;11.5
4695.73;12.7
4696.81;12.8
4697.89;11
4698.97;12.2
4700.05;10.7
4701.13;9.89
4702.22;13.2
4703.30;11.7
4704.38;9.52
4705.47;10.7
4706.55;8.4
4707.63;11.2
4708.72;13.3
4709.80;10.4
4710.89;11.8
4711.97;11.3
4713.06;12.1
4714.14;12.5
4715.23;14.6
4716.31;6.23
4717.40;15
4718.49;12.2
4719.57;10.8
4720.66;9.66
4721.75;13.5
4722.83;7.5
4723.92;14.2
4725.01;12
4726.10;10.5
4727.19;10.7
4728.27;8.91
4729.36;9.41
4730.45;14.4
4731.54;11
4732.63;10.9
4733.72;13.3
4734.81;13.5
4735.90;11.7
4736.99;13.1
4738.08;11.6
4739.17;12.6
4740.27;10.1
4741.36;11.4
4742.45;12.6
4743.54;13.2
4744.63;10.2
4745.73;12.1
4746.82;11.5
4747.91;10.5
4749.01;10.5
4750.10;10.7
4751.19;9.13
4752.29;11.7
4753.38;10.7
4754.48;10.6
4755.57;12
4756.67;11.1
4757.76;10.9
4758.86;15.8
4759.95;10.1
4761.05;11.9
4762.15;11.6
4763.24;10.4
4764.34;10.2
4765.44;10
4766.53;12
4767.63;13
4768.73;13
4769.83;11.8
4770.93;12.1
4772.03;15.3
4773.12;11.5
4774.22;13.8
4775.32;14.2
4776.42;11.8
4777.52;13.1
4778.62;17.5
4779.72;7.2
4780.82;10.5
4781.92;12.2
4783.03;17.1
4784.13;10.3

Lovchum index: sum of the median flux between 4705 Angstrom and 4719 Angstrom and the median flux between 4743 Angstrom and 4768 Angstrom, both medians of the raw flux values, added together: 22.7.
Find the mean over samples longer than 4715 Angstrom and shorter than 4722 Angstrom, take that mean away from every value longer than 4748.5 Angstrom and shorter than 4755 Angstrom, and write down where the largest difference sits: 4752.29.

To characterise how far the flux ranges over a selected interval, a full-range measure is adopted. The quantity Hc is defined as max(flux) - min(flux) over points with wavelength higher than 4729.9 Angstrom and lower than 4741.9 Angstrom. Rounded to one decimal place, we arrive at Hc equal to 4.3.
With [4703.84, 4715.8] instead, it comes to 6.2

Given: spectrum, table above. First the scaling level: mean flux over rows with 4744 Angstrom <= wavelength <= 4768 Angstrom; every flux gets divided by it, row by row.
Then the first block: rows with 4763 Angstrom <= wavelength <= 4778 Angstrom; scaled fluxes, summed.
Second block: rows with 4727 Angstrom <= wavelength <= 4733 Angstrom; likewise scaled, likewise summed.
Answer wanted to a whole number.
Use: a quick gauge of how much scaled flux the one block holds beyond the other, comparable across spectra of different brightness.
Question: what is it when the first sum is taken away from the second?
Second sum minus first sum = -10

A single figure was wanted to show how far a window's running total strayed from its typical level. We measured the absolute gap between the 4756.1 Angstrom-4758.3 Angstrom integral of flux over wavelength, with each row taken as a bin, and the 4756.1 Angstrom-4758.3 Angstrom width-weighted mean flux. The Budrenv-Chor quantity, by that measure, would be 13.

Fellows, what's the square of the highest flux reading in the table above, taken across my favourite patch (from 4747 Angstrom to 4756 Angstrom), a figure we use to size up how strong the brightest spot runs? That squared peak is 144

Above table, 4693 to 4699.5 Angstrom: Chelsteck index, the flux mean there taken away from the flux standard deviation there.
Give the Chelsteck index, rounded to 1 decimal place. -11.4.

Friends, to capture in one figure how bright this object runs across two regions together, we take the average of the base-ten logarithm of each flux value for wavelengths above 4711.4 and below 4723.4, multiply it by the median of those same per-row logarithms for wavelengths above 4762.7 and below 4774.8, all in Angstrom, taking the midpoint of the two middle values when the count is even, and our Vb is 1.13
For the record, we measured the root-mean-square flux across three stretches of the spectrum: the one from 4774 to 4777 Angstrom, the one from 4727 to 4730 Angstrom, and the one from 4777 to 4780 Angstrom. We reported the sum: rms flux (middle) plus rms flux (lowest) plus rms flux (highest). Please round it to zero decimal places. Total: 36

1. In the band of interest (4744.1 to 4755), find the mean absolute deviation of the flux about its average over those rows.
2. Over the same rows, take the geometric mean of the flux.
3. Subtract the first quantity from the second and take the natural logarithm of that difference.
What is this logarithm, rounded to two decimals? 2.32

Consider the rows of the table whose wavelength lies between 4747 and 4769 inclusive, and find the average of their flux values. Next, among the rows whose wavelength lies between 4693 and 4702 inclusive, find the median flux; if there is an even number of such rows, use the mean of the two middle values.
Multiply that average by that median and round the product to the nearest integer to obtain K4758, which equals 134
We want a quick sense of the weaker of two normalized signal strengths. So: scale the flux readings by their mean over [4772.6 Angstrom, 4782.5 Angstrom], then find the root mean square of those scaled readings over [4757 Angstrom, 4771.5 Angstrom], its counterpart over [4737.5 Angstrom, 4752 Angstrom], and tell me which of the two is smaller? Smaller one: 0.909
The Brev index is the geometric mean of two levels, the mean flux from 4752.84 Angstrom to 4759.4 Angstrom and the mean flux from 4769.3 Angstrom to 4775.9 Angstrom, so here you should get 12.5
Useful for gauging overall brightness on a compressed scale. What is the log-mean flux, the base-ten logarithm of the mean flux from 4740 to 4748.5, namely 1.06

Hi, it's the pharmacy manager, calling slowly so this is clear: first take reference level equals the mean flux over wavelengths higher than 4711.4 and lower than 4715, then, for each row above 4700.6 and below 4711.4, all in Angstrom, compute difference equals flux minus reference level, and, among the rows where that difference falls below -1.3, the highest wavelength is 4709.80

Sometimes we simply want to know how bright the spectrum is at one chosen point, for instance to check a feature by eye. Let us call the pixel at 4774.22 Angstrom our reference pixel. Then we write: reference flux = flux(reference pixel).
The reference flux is 13.8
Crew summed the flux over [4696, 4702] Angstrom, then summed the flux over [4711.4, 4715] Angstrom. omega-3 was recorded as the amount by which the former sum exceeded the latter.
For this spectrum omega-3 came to 21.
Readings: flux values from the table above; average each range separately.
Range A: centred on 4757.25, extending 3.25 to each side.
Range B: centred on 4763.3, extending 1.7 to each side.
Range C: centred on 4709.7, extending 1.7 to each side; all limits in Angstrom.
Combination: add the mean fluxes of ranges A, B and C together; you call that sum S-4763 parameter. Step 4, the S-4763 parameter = 34.3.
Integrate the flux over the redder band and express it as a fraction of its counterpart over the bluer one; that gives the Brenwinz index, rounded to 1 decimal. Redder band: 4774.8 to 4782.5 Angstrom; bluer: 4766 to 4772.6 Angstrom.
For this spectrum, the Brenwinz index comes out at 1.1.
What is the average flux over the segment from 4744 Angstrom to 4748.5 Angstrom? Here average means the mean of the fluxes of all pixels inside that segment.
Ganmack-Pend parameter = 11.1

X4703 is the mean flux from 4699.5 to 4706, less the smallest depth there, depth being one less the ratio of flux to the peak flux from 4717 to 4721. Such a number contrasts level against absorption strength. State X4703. 10.8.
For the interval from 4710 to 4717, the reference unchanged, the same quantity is 11.4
